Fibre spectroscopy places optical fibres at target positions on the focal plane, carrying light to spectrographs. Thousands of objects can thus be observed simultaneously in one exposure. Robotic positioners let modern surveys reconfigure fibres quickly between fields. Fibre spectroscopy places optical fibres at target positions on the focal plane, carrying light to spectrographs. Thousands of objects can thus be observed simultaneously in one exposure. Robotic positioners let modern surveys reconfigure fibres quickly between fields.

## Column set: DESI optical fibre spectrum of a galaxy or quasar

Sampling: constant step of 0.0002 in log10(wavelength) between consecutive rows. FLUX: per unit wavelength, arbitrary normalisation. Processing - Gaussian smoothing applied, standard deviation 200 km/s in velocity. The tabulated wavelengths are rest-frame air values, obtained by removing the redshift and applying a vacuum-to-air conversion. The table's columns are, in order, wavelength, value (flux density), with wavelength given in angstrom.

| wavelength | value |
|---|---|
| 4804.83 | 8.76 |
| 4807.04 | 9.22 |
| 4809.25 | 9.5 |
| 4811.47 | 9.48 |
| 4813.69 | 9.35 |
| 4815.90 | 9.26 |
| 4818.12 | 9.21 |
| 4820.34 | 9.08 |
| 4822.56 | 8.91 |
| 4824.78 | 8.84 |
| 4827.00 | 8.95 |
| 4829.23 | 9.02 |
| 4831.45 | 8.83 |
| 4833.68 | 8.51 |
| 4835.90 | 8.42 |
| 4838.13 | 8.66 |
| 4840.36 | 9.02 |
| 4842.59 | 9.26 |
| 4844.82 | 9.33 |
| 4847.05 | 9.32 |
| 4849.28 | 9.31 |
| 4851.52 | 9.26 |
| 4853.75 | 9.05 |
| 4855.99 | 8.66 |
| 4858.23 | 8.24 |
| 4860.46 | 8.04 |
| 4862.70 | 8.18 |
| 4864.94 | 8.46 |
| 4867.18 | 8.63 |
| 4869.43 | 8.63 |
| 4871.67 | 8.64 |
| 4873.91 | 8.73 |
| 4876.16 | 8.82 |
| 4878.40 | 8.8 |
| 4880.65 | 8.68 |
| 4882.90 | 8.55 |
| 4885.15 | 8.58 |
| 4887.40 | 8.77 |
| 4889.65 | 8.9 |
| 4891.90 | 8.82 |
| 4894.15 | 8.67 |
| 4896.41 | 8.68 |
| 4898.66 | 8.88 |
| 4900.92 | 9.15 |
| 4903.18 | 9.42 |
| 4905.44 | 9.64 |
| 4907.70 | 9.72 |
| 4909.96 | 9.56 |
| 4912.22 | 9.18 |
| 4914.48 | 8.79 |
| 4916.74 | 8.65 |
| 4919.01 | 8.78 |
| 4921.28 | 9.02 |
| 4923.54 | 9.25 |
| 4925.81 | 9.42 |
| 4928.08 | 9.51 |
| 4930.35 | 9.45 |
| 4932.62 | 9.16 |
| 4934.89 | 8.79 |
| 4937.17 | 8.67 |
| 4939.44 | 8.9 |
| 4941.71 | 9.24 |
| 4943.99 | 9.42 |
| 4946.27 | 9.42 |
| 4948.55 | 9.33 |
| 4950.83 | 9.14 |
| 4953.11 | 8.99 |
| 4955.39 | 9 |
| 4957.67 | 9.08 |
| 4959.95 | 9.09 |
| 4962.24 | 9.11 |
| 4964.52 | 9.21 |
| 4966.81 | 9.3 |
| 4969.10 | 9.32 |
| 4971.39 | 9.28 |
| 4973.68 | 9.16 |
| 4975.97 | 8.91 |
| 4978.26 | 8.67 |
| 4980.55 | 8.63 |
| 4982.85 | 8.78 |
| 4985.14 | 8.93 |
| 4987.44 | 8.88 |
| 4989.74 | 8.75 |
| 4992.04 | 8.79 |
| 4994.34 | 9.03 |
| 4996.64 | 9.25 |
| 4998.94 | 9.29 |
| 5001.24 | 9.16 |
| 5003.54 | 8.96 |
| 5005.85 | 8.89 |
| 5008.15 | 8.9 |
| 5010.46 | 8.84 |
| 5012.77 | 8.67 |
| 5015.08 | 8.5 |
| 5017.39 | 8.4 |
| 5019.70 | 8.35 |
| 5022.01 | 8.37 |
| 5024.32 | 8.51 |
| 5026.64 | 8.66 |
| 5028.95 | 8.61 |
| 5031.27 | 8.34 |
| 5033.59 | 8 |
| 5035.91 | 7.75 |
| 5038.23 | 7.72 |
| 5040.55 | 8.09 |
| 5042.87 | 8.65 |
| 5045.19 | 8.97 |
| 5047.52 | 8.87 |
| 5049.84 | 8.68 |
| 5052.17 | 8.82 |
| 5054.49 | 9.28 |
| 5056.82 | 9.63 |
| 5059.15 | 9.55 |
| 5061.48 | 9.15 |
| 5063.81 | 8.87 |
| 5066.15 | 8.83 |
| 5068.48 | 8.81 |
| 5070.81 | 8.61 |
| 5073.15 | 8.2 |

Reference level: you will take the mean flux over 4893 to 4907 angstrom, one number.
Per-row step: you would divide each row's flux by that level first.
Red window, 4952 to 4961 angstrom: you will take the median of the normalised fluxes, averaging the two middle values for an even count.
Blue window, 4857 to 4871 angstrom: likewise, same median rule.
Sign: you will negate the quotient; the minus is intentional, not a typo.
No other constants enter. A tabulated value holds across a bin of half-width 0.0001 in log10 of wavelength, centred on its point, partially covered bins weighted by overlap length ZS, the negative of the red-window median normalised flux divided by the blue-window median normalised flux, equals -1.08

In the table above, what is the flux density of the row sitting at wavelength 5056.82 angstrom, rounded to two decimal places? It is 9.63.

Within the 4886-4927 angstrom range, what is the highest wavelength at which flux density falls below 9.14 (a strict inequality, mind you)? 4921.28 angstrom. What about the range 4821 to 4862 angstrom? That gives 4860.46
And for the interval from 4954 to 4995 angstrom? 4994.34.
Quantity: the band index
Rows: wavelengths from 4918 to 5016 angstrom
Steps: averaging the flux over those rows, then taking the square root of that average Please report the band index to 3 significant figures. 3.01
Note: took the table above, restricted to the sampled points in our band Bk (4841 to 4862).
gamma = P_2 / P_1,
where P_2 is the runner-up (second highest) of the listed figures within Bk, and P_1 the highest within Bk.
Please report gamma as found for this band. 0.999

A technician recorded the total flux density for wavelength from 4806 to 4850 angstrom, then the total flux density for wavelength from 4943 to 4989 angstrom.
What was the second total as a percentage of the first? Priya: 100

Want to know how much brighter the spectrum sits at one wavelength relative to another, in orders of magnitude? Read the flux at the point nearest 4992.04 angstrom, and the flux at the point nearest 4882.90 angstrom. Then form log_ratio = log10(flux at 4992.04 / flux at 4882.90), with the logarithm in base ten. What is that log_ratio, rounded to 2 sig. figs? 0.012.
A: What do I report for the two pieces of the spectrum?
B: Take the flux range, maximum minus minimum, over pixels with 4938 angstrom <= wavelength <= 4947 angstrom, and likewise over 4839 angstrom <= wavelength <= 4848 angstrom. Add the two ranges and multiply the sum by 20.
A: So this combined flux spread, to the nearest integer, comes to 17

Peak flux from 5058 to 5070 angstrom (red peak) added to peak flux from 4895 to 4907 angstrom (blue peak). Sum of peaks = 19.2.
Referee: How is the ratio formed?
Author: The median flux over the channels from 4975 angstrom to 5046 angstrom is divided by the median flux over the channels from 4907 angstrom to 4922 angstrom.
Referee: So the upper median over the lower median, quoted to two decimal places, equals 0.96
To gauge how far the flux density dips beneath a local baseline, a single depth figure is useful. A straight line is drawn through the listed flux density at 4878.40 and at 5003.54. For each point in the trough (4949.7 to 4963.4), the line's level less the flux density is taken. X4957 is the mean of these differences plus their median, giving -0.35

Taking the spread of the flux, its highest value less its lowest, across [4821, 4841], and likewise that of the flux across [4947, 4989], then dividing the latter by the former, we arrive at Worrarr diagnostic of 1.2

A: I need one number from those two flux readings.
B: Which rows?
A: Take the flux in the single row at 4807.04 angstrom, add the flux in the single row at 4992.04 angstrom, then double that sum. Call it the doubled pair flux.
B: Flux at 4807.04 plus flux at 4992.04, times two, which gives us 36.0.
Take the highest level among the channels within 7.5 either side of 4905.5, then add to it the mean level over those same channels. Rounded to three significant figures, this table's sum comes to 19.1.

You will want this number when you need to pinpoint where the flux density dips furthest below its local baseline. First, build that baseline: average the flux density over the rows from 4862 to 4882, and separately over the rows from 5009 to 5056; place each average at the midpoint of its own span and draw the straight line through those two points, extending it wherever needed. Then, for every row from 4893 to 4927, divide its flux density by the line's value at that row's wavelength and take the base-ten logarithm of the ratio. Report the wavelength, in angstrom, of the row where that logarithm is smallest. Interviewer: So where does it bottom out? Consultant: 4916.74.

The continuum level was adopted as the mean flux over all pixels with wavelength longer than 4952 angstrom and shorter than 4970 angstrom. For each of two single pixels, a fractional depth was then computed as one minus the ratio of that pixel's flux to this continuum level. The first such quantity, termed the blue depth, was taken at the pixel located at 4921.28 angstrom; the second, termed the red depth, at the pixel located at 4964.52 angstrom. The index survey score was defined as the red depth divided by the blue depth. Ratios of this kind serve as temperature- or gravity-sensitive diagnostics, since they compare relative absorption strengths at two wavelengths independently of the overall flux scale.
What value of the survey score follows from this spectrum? -0.6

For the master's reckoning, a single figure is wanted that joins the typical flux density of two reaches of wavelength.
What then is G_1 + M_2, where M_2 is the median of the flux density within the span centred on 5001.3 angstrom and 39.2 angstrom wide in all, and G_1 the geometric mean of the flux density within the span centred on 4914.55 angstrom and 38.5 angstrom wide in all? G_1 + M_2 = 18.07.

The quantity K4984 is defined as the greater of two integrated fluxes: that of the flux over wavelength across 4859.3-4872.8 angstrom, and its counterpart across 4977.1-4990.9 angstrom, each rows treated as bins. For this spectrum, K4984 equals 121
